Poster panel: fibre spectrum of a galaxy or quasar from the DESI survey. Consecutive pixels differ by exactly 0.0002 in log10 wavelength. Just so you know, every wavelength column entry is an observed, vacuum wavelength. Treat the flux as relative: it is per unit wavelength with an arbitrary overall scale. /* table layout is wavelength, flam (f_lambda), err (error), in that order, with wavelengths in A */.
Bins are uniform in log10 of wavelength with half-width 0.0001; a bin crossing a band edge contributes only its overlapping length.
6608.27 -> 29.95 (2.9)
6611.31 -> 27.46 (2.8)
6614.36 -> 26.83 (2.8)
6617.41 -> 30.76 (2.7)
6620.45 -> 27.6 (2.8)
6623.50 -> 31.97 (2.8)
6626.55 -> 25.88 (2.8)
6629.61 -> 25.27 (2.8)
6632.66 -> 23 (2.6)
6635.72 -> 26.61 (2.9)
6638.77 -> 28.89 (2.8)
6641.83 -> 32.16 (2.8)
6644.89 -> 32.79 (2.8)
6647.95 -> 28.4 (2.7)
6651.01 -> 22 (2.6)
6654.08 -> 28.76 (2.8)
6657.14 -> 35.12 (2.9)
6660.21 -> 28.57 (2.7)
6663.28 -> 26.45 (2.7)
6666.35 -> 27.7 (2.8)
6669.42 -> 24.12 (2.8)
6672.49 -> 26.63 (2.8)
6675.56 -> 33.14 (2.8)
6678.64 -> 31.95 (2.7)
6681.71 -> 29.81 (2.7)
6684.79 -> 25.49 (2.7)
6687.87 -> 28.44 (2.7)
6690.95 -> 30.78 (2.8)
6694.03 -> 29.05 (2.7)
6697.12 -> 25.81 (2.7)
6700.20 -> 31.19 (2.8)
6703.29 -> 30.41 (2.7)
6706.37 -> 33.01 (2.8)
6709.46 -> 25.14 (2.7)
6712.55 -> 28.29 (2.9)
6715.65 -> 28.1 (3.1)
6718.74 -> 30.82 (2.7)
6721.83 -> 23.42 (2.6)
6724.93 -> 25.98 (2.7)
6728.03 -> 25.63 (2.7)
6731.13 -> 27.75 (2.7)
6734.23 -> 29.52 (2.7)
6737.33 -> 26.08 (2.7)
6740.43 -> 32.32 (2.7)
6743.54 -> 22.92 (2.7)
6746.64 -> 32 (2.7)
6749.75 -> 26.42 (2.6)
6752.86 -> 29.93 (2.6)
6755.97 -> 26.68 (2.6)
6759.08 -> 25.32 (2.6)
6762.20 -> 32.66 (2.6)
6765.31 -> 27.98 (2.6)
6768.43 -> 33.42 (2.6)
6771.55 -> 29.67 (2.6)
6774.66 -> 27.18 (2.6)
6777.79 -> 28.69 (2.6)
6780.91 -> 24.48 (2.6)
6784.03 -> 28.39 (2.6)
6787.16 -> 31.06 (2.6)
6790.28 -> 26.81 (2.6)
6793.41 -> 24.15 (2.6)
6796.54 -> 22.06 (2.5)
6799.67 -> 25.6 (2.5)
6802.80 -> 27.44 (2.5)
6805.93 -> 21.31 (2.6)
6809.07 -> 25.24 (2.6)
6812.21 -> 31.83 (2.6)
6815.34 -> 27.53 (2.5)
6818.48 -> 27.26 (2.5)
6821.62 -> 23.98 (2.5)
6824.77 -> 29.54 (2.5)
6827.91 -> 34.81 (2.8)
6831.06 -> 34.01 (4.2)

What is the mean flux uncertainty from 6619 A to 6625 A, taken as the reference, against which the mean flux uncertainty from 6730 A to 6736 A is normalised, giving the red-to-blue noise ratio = 0.96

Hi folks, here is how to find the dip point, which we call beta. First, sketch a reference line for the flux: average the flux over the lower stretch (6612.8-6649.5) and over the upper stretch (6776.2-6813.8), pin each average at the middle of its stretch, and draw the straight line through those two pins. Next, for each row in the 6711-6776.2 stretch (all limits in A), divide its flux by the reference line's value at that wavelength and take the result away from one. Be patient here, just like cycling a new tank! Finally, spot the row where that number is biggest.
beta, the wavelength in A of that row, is 6743.54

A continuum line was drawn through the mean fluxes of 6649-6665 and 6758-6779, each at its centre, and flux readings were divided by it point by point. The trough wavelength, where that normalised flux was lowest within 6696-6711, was 6709.46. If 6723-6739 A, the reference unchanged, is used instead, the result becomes 6728.03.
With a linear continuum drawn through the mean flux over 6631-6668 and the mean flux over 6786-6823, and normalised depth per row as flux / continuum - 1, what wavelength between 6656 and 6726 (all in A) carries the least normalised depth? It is 6721.83 A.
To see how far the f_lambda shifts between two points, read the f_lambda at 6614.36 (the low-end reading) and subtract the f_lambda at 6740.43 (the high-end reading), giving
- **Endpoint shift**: -5.5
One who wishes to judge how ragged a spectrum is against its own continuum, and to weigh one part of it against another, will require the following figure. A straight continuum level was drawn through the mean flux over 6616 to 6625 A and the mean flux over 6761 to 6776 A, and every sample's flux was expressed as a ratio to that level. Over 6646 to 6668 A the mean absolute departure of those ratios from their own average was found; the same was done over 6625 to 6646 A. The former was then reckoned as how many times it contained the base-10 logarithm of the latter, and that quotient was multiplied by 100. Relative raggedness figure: -7.8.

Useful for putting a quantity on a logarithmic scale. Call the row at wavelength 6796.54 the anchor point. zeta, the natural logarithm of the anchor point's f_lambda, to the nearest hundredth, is 3.09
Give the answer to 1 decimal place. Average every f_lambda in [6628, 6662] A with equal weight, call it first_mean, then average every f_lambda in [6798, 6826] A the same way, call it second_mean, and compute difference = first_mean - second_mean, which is 1.7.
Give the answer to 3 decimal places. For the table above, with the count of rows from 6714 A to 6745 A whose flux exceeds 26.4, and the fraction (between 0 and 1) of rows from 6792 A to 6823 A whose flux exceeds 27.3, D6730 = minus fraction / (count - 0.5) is -0.067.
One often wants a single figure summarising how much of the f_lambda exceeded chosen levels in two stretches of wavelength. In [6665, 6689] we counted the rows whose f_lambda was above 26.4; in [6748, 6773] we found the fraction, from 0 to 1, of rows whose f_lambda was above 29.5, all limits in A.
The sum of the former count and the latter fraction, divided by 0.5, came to 13.0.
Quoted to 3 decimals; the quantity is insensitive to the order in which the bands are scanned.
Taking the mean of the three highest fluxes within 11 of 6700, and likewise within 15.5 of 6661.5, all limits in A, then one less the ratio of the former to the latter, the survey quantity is 0.021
